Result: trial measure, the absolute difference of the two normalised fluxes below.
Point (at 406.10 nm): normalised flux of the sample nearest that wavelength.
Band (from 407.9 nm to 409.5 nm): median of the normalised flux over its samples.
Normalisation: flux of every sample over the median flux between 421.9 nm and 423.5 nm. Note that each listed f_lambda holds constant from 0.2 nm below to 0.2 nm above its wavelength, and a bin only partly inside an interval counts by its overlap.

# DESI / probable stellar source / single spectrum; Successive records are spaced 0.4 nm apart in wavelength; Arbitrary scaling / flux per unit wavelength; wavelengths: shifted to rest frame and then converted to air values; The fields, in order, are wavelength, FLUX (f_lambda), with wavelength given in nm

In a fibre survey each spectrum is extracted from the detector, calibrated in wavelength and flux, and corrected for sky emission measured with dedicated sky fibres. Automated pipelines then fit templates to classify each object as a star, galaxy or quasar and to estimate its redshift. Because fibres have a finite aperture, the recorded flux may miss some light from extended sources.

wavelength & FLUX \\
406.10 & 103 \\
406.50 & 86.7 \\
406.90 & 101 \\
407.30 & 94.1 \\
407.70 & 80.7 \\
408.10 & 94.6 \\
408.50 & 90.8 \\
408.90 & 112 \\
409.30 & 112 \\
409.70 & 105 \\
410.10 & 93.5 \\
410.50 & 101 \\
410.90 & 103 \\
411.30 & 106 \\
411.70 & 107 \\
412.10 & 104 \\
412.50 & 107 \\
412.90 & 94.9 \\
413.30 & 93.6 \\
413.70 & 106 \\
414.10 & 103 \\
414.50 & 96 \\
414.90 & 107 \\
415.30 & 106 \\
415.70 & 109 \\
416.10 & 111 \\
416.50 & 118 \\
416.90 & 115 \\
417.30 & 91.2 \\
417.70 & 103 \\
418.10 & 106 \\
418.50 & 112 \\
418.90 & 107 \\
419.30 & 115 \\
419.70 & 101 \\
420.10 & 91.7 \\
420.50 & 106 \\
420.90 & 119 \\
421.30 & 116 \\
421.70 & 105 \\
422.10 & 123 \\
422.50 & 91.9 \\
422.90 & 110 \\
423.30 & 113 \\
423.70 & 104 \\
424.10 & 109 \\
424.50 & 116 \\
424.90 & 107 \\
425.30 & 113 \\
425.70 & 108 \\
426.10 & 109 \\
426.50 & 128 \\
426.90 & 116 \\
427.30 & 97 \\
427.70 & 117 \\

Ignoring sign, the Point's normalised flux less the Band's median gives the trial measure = 0.00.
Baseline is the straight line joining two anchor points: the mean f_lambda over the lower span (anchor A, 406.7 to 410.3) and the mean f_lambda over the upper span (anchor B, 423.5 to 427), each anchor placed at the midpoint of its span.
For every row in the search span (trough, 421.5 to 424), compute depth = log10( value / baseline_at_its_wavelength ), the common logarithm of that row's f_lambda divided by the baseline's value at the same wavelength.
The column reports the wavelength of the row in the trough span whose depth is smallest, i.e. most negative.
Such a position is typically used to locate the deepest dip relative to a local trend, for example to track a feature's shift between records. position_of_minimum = 422.50 nm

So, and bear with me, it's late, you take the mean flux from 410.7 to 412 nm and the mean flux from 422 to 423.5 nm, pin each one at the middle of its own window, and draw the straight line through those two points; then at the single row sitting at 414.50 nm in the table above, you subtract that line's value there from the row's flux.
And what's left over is -10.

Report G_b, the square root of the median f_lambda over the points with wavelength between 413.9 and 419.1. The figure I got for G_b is 10.34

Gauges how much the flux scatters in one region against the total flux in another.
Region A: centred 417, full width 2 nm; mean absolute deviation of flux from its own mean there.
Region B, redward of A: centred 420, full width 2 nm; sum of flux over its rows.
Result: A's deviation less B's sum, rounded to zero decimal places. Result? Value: -524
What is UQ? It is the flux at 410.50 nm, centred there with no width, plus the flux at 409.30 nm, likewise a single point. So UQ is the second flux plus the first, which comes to 213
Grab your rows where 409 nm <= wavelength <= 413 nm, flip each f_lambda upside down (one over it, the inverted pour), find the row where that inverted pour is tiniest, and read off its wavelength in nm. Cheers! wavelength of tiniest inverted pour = 409.30 nm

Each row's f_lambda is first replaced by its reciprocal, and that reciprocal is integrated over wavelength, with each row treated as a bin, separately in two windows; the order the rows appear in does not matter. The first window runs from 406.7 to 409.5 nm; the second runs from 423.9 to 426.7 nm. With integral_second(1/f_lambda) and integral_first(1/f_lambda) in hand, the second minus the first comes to -0.0040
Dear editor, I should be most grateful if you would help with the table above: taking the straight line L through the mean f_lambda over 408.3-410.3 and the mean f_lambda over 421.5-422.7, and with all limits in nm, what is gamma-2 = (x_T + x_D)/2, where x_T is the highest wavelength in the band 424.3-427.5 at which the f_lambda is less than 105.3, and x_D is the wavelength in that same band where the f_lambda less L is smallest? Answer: 427.30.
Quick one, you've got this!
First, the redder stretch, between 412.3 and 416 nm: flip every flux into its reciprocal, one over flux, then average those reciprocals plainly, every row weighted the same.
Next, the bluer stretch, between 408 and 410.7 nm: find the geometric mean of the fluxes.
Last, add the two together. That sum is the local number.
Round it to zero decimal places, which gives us 101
